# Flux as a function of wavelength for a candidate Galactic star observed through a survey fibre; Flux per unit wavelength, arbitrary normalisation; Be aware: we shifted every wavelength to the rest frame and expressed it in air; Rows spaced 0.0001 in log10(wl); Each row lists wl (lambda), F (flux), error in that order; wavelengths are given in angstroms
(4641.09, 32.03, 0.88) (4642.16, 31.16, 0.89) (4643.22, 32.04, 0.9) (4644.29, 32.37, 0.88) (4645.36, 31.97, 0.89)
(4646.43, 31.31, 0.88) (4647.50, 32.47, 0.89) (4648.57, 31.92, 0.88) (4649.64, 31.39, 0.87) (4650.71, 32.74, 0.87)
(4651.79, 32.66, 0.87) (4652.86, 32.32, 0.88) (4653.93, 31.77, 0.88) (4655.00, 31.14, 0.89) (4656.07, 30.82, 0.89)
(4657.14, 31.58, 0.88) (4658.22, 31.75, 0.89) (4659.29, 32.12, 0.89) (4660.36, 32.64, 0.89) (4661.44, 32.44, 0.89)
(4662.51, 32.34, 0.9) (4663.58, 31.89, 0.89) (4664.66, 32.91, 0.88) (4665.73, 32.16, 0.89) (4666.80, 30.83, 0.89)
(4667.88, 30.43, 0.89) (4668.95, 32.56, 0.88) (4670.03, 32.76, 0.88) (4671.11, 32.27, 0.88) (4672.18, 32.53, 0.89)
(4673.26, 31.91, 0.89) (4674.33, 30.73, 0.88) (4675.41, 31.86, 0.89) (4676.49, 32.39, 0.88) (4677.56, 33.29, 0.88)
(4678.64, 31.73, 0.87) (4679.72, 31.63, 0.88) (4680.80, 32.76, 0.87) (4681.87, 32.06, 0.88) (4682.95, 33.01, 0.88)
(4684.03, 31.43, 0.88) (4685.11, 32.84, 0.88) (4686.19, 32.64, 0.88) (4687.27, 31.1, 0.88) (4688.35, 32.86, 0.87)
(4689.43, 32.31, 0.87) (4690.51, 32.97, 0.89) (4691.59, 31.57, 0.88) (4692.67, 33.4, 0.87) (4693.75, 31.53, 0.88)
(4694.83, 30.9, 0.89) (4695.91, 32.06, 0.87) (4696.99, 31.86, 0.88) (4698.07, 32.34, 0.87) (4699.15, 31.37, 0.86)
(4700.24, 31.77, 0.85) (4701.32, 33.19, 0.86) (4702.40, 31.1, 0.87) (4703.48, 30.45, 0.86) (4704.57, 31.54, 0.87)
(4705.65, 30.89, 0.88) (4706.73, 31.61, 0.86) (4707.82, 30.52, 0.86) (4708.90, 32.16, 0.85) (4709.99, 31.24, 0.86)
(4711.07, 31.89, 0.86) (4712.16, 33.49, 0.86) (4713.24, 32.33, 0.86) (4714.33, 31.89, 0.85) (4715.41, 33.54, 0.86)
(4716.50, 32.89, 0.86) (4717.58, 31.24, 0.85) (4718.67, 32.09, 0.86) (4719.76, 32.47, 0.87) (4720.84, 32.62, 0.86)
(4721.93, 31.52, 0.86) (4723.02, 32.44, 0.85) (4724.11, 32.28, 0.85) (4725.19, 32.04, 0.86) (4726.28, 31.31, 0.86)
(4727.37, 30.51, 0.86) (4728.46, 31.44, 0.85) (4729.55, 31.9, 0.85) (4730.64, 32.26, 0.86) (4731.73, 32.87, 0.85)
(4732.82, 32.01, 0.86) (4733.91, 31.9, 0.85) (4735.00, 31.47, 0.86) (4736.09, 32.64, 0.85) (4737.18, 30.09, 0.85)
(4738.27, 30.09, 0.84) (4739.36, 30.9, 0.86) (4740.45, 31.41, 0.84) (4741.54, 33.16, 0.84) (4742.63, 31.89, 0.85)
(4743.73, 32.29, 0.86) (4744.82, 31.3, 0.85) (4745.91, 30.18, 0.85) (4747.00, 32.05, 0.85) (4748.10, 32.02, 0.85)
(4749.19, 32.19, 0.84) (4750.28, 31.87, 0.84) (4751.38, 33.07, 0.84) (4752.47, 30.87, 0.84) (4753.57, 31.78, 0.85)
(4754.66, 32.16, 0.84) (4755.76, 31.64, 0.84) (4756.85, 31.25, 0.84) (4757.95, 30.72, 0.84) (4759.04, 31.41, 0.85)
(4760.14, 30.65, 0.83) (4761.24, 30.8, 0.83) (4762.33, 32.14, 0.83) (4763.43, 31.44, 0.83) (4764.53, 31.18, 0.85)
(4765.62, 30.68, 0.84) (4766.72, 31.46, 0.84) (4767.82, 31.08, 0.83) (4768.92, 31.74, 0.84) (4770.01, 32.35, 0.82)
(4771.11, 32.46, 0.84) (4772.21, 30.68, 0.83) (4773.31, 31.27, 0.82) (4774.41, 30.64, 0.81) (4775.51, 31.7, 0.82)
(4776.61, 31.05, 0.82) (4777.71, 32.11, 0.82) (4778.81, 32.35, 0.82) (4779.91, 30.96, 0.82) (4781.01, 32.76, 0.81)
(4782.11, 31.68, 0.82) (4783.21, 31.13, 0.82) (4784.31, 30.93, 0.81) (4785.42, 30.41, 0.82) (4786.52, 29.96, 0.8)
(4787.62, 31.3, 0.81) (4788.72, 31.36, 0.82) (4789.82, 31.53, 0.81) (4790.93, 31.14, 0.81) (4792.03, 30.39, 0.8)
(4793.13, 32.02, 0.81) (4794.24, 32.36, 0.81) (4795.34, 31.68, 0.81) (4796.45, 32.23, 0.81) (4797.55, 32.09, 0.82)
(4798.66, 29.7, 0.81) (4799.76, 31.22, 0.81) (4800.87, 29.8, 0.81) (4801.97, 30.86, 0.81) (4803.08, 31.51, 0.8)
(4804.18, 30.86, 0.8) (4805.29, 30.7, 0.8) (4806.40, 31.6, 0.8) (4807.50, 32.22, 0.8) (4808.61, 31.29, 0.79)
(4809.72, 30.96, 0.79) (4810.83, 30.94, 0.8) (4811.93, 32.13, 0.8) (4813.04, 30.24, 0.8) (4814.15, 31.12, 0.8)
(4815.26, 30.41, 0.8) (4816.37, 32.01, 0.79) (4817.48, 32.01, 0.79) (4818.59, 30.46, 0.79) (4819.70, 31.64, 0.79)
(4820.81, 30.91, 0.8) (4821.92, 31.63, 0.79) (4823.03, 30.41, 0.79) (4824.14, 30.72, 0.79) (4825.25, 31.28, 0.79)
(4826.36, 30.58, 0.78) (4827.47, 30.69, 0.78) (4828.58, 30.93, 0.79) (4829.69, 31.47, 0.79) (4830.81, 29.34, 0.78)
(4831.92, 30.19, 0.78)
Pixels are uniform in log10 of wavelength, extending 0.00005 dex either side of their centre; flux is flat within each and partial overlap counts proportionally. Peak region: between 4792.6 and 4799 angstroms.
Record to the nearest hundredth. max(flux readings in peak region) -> 32.36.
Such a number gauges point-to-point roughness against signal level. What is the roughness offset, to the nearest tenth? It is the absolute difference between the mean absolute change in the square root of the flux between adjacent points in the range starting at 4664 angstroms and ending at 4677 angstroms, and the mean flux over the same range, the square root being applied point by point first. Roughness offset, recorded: 31.9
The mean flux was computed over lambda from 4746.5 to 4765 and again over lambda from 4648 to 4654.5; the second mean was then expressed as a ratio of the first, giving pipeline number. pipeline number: 1.02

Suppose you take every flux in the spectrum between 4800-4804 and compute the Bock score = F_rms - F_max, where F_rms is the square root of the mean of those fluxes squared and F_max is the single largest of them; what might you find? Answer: -0.78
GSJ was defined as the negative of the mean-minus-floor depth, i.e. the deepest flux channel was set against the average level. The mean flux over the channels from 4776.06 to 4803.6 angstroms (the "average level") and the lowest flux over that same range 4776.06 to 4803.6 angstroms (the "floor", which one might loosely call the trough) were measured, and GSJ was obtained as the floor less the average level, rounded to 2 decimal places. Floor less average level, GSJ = -1.60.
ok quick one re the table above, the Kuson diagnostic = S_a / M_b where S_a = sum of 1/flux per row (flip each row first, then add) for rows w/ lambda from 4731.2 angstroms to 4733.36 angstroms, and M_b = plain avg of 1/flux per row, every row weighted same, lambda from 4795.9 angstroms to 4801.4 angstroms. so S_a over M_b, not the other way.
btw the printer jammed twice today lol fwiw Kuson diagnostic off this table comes 1.9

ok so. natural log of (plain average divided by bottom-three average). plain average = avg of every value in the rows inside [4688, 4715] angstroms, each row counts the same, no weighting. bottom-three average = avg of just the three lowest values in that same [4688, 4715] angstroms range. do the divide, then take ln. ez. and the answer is 0.041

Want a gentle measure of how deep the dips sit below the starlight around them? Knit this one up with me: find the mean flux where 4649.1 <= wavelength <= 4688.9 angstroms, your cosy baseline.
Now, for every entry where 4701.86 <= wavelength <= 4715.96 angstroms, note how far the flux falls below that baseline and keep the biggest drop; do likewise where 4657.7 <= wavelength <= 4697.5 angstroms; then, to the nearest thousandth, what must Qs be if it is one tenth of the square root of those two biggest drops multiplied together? 0.162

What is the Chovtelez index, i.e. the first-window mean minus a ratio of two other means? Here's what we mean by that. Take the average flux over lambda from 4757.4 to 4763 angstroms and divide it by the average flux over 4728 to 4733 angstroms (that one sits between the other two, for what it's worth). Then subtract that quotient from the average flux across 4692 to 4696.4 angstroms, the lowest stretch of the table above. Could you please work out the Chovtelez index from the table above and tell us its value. 31.0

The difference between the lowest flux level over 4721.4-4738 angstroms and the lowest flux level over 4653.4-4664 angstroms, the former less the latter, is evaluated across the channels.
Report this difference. -0.73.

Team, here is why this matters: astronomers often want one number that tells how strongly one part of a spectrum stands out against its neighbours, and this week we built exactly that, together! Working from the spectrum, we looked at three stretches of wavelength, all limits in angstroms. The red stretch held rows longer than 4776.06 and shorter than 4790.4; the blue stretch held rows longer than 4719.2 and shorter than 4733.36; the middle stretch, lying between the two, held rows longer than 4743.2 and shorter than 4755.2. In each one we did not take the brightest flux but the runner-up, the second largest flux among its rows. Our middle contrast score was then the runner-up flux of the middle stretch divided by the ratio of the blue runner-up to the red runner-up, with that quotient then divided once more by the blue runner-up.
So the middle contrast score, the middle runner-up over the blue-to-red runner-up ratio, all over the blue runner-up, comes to 0.98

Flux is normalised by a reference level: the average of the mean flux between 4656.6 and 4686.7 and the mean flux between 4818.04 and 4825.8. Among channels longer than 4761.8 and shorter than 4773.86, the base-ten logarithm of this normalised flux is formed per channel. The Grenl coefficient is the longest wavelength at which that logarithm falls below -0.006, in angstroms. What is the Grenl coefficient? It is 4772.21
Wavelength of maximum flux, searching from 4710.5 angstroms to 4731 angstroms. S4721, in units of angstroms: 4715.41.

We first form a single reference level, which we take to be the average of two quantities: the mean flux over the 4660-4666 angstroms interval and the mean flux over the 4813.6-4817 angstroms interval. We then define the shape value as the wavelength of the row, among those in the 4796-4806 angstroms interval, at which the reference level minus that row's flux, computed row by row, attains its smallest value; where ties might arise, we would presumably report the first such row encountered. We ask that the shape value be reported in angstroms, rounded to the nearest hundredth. 4796.45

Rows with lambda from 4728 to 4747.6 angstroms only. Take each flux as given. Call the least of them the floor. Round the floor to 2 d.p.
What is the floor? 30.09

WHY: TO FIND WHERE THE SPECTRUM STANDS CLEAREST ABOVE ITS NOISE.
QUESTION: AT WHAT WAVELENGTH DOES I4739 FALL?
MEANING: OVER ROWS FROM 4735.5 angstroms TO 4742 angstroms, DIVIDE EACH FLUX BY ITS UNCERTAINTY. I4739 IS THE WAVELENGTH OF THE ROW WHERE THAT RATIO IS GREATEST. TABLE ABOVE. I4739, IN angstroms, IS 4741.54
